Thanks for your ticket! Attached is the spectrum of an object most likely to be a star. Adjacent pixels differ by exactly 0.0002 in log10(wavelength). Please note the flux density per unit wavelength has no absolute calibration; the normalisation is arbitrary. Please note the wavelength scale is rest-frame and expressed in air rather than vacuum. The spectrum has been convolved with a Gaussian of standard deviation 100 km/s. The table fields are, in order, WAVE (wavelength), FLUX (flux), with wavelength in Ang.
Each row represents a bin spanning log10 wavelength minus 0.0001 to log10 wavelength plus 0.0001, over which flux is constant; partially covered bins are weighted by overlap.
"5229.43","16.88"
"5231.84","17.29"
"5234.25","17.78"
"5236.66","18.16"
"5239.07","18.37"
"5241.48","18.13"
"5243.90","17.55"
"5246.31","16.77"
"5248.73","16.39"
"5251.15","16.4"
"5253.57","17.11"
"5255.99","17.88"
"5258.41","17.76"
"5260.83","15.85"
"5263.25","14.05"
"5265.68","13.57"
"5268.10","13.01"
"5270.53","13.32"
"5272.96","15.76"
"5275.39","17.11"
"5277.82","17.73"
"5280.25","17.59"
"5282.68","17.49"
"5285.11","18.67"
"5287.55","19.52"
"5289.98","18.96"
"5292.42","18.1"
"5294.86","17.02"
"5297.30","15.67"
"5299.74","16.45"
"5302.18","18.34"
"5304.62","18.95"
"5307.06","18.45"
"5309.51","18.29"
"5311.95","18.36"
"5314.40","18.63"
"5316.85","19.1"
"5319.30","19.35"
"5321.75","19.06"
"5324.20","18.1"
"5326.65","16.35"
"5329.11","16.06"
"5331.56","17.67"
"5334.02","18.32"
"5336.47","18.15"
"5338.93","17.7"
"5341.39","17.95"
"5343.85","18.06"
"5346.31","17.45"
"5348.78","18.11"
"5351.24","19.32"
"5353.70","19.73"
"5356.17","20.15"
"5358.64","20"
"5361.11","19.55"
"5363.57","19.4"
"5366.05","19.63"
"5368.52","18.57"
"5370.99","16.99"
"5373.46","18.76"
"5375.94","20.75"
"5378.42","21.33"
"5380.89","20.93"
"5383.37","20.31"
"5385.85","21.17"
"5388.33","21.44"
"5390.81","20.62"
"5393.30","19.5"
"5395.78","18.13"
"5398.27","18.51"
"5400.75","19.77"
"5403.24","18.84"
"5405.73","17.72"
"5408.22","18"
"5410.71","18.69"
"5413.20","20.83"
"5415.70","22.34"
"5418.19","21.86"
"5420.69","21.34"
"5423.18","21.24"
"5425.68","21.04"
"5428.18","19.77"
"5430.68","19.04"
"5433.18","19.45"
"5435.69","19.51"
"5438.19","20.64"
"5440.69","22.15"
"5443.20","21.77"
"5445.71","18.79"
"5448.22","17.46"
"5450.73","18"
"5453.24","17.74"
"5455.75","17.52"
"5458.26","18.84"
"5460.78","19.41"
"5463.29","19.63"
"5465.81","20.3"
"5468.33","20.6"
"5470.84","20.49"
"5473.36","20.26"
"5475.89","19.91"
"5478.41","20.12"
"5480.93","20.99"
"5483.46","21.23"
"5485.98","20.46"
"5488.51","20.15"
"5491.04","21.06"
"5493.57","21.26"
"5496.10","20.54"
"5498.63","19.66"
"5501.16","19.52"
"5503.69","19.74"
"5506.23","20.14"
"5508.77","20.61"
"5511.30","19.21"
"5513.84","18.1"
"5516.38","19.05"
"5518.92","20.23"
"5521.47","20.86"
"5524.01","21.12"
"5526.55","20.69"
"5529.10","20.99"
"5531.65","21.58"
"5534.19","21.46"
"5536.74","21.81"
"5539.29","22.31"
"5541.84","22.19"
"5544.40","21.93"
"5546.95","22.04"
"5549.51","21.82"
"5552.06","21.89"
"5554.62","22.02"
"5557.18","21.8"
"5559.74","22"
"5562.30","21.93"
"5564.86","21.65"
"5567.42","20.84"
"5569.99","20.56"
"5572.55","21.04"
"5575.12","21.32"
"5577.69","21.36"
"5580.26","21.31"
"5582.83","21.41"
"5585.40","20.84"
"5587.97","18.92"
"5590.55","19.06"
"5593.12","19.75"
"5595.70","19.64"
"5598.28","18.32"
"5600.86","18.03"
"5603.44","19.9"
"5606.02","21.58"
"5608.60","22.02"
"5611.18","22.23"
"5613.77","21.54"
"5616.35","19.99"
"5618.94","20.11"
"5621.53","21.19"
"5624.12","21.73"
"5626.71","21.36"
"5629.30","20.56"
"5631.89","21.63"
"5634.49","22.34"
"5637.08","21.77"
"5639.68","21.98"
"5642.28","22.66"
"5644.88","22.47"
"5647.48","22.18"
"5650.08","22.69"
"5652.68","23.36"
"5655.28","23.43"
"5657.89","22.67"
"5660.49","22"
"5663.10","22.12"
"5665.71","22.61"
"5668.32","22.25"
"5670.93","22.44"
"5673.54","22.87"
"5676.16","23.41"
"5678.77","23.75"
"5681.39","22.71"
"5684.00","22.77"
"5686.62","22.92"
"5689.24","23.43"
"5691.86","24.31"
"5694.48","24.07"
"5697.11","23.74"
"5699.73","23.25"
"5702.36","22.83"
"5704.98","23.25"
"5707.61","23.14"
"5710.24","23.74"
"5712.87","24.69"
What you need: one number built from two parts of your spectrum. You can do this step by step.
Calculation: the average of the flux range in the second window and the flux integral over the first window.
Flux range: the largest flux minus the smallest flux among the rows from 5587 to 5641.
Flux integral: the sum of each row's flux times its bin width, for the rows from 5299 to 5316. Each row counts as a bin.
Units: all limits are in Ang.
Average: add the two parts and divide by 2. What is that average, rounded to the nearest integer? 158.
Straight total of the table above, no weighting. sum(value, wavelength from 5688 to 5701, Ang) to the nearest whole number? 119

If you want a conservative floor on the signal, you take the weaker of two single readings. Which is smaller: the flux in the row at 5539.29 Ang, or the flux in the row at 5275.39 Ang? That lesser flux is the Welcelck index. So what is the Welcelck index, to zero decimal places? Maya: 17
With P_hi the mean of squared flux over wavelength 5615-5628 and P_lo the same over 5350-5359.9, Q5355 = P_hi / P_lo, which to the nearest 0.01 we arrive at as 1.11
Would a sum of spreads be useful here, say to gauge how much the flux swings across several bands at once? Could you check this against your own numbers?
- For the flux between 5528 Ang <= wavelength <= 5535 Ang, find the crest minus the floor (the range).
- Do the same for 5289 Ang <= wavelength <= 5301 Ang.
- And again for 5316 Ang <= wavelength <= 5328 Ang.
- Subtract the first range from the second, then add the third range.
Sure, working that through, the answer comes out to 5.70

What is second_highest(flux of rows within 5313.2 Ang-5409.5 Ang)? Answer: 21.33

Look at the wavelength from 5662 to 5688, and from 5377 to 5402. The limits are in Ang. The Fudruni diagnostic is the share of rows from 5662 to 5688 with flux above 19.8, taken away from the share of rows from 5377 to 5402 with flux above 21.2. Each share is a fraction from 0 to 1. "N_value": -0.80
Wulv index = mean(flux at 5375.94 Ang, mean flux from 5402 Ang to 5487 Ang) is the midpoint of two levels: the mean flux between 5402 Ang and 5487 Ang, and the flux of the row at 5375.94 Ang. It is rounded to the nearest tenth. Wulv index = 20.3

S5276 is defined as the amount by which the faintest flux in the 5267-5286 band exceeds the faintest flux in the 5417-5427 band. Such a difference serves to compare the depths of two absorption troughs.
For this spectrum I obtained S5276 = -8.0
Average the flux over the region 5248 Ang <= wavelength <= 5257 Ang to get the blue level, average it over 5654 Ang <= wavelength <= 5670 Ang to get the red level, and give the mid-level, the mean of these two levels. 19.7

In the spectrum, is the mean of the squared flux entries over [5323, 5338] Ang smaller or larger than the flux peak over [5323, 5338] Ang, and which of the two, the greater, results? 305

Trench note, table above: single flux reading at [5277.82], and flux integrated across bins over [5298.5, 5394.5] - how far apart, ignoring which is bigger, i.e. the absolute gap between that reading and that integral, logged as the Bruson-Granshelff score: 1797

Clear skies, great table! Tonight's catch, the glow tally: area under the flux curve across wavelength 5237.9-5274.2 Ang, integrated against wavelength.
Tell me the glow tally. 585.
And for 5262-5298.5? 602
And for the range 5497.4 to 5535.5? 770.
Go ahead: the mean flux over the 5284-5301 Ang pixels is 17.8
